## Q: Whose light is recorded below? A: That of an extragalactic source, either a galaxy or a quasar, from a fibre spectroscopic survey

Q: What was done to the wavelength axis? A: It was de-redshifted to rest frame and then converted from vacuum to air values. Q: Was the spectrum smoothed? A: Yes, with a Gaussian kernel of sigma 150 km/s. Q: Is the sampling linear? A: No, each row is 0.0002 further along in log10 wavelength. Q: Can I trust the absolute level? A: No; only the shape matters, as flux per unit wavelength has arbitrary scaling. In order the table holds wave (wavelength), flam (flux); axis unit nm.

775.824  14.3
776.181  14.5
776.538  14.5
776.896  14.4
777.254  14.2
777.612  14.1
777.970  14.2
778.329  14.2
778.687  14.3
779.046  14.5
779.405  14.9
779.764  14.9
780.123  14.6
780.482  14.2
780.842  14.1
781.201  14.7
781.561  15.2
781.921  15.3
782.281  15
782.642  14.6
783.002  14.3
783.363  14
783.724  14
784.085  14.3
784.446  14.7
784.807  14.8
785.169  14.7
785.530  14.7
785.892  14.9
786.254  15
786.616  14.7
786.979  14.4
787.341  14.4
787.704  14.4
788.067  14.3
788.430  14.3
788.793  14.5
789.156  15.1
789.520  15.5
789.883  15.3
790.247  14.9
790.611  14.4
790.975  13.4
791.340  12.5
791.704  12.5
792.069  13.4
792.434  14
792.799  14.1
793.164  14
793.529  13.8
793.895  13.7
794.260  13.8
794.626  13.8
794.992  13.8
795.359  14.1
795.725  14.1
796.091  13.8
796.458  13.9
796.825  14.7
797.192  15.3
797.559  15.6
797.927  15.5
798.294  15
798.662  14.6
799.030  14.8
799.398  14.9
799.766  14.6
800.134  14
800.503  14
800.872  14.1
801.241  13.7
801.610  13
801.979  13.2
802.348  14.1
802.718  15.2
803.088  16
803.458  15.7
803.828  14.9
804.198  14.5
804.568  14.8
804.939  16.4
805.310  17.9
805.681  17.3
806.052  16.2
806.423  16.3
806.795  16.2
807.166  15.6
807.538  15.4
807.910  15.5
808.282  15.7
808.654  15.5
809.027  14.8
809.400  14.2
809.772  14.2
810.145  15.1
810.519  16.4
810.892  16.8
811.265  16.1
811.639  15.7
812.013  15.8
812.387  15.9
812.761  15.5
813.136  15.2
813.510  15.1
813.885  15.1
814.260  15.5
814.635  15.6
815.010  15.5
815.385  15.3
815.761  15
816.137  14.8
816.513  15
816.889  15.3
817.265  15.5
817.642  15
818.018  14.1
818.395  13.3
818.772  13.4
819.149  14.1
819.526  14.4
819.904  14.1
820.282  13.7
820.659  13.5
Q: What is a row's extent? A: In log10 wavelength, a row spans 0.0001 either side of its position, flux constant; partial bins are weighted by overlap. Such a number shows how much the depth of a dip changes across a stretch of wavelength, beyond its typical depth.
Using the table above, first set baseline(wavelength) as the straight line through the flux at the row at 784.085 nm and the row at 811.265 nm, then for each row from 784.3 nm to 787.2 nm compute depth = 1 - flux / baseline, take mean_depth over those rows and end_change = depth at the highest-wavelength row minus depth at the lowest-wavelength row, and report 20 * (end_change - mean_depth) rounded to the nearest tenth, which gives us 1.1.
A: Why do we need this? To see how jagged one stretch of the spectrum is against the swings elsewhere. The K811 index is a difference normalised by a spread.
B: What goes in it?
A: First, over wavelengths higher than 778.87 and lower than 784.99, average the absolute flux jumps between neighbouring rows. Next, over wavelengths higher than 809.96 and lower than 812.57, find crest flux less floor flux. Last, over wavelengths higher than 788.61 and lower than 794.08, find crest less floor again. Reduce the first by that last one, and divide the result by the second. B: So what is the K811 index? -1.6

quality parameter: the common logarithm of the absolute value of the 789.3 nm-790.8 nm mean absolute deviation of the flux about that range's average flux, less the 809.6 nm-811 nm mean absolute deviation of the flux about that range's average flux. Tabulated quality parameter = -0.22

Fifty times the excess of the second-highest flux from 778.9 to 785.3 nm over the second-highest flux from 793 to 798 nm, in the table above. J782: -15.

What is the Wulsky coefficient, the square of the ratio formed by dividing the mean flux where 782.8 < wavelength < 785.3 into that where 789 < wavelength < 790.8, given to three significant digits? 1.09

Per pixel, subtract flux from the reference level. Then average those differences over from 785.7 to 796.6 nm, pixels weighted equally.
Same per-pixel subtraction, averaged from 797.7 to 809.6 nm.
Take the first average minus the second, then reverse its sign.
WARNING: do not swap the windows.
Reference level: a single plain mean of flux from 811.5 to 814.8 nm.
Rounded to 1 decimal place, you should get -1.0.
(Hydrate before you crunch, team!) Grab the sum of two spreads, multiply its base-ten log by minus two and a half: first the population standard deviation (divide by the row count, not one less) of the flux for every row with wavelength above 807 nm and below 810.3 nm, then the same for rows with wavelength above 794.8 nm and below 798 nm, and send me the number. -0.3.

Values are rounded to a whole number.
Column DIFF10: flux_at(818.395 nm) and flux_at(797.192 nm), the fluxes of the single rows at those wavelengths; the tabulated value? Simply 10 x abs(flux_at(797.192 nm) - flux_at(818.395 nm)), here 20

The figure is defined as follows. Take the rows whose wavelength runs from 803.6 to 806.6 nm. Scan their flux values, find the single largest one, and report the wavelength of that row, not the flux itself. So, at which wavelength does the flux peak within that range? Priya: 805.310 nm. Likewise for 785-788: 786.254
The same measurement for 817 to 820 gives 817.265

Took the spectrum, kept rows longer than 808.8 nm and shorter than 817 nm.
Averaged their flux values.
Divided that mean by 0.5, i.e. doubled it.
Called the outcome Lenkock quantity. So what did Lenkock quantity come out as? 30.7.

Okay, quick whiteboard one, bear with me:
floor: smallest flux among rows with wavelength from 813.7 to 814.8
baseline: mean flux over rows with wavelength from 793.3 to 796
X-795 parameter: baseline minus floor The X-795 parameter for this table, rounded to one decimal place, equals -1.2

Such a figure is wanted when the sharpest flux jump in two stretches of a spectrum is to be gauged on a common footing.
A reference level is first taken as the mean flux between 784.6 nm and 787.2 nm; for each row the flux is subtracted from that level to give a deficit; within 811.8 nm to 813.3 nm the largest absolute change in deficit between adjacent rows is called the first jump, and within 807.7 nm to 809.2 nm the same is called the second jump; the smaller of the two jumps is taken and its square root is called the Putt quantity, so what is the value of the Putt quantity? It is 0.63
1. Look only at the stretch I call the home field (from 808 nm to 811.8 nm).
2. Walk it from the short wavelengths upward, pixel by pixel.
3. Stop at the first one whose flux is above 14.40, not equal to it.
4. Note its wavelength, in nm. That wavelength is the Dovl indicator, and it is 808.282 nm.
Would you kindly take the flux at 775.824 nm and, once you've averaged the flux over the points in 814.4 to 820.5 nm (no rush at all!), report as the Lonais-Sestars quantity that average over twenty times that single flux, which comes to 0.051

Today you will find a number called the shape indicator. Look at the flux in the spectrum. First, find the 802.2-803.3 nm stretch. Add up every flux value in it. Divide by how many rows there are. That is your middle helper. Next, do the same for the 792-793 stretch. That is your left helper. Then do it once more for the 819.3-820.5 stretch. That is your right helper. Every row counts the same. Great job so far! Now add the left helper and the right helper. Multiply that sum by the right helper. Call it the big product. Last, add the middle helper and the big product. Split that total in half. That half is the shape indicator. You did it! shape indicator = 204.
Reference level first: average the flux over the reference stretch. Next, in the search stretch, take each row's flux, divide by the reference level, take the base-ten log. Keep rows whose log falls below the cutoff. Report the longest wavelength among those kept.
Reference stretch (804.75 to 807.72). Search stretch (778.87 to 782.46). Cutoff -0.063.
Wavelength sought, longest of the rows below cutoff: 780.842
